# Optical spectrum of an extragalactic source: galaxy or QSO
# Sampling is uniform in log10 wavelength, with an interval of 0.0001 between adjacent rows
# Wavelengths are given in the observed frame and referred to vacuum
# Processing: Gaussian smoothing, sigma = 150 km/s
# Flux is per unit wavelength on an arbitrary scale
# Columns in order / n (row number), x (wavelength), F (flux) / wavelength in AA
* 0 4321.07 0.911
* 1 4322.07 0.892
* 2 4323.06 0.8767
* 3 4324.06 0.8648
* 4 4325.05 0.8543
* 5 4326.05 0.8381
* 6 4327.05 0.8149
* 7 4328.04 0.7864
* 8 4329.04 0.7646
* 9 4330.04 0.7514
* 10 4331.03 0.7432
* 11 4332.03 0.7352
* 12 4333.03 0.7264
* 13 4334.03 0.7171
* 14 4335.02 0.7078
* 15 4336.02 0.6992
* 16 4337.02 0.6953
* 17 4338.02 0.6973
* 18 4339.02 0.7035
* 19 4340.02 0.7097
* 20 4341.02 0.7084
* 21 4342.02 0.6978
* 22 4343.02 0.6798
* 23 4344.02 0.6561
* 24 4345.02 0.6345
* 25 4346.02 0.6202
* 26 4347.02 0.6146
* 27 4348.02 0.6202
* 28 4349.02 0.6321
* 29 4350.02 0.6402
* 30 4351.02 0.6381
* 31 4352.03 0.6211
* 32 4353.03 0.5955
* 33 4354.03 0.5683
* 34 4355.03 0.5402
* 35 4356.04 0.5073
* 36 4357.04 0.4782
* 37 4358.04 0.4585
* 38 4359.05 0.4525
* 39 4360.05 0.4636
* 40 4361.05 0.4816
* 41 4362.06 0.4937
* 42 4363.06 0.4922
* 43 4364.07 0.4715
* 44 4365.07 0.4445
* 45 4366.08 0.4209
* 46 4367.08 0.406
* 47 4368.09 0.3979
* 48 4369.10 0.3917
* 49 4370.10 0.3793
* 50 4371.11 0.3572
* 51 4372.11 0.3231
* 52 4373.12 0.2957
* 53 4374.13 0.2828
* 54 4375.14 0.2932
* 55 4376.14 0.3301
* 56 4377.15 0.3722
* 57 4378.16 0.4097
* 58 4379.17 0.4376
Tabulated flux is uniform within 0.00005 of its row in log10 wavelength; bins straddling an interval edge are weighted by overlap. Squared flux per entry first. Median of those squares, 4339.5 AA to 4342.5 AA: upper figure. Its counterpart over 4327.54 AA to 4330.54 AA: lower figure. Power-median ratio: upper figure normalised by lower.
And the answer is 0.86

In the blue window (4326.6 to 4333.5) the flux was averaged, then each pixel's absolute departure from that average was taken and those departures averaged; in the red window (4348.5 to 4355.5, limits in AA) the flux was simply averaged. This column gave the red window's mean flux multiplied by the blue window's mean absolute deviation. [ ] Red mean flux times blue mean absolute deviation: 0.015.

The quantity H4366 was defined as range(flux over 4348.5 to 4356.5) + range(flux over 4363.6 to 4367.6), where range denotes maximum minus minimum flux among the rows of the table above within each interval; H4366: 0.20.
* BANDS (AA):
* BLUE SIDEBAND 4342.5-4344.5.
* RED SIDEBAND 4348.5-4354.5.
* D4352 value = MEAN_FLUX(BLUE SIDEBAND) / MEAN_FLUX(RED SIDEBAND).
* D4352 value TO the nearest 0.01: 1.08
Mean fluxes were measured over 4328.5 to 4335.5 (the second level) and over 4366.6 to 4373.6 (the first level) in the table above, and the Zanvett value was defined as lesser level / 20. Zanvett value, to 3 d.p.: 0.018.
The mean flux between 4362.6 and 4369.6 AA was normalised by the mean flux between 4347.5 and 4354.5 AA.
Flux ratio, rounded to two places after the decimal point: 0.70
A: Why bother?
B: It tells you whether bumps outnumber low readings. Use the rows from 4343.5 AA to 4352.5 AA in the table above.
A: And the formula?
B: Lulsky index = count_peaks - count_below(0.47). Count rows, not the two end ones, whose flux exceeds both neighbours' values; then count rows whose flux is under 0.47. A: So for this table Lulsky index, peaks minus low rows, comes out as 1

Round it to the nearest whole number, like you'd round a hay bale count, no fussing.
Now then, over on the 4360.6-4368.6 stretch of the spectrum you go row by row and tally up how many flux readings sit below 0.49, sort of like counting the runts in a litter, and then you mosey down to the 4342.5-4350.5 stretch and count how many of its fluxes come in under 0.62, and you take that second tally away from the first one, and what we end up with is 5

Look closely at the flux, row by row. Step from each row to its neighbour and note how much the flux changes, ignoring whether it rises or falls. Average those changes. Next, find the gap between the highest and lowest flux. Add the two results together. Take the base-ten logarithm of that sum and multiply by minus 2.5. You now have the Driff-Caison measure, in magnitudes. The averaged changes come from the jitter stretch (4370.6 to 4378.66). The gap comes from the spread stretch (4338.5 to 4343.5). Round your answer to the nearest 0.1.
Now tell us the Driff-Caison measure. 3.1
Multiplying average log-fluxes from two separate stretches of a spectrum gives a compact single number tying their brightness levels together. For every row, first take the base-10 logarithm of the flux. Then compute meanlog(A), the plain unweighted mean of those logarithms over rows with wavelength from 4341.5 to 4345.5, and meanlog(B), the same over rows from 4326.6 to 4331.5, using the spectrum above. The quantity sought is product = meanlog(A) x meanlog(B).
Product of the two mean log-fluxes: 0.020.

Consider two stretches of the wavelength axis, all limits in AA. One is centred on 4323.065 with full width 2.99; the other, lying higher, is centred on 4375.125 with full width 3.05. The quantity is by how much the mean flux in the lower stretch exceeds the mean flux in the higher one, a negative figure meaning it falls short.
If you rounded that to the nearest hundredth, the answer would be 0.58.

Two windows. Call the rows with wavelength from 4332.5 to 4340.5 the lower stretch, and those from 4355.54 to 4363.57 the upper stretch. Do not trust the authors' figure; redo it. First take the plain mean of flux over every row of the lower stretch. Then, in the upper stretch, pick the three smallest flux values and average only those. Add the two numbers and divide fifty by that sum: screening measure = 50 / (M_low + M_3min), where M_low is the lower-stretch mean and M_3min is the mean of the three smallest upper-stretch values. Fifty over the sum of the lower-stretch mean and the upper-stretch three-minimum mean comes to 43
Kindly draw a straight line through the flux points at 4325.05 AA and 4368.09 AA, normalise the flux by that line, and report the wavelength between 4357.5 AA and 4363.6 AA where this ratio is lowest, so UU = 4358.04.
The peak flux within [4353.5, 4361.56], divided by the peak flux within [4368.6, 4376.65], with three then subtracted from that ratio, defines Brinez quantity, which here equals -1.55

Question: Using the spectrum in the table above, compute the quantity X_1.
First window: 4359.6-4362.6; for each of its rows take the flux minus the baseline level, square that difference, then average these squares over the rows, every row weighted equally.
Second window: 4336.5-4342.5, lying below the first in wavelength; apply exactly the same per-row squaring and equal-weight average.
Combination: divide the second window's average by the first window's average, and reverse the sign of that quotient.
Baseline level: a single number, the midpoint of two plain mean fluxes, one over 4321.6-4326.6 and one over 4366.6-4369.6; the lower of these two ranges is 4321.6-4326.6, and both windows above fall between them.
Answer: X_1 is 0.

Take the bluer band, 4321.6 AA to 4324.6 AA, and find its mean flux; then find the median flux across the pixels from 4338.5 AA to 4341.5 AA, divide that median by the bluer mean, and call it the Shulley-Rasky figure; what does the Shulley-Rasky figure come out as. 0.81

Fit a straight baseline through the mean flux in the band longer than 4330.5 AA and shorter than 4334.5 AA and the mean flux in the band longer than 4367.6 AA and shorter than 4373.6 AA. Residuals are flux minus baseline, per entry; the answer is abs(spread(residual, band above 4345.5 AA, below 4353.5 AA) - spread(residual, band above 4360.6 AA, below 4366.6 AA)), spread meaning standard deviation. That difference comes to 0.010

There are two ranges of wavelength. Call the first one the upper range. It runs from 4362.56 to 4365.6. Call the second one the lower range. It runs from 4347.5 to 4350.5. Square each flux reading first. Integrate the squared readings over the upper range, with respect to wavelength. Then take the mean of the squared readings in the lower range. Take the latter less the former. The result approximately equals -0.27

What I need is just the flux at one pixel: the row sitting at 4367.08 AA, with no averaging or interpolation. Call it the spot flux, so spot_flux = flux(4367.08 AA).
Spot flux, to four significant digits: 0.4060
